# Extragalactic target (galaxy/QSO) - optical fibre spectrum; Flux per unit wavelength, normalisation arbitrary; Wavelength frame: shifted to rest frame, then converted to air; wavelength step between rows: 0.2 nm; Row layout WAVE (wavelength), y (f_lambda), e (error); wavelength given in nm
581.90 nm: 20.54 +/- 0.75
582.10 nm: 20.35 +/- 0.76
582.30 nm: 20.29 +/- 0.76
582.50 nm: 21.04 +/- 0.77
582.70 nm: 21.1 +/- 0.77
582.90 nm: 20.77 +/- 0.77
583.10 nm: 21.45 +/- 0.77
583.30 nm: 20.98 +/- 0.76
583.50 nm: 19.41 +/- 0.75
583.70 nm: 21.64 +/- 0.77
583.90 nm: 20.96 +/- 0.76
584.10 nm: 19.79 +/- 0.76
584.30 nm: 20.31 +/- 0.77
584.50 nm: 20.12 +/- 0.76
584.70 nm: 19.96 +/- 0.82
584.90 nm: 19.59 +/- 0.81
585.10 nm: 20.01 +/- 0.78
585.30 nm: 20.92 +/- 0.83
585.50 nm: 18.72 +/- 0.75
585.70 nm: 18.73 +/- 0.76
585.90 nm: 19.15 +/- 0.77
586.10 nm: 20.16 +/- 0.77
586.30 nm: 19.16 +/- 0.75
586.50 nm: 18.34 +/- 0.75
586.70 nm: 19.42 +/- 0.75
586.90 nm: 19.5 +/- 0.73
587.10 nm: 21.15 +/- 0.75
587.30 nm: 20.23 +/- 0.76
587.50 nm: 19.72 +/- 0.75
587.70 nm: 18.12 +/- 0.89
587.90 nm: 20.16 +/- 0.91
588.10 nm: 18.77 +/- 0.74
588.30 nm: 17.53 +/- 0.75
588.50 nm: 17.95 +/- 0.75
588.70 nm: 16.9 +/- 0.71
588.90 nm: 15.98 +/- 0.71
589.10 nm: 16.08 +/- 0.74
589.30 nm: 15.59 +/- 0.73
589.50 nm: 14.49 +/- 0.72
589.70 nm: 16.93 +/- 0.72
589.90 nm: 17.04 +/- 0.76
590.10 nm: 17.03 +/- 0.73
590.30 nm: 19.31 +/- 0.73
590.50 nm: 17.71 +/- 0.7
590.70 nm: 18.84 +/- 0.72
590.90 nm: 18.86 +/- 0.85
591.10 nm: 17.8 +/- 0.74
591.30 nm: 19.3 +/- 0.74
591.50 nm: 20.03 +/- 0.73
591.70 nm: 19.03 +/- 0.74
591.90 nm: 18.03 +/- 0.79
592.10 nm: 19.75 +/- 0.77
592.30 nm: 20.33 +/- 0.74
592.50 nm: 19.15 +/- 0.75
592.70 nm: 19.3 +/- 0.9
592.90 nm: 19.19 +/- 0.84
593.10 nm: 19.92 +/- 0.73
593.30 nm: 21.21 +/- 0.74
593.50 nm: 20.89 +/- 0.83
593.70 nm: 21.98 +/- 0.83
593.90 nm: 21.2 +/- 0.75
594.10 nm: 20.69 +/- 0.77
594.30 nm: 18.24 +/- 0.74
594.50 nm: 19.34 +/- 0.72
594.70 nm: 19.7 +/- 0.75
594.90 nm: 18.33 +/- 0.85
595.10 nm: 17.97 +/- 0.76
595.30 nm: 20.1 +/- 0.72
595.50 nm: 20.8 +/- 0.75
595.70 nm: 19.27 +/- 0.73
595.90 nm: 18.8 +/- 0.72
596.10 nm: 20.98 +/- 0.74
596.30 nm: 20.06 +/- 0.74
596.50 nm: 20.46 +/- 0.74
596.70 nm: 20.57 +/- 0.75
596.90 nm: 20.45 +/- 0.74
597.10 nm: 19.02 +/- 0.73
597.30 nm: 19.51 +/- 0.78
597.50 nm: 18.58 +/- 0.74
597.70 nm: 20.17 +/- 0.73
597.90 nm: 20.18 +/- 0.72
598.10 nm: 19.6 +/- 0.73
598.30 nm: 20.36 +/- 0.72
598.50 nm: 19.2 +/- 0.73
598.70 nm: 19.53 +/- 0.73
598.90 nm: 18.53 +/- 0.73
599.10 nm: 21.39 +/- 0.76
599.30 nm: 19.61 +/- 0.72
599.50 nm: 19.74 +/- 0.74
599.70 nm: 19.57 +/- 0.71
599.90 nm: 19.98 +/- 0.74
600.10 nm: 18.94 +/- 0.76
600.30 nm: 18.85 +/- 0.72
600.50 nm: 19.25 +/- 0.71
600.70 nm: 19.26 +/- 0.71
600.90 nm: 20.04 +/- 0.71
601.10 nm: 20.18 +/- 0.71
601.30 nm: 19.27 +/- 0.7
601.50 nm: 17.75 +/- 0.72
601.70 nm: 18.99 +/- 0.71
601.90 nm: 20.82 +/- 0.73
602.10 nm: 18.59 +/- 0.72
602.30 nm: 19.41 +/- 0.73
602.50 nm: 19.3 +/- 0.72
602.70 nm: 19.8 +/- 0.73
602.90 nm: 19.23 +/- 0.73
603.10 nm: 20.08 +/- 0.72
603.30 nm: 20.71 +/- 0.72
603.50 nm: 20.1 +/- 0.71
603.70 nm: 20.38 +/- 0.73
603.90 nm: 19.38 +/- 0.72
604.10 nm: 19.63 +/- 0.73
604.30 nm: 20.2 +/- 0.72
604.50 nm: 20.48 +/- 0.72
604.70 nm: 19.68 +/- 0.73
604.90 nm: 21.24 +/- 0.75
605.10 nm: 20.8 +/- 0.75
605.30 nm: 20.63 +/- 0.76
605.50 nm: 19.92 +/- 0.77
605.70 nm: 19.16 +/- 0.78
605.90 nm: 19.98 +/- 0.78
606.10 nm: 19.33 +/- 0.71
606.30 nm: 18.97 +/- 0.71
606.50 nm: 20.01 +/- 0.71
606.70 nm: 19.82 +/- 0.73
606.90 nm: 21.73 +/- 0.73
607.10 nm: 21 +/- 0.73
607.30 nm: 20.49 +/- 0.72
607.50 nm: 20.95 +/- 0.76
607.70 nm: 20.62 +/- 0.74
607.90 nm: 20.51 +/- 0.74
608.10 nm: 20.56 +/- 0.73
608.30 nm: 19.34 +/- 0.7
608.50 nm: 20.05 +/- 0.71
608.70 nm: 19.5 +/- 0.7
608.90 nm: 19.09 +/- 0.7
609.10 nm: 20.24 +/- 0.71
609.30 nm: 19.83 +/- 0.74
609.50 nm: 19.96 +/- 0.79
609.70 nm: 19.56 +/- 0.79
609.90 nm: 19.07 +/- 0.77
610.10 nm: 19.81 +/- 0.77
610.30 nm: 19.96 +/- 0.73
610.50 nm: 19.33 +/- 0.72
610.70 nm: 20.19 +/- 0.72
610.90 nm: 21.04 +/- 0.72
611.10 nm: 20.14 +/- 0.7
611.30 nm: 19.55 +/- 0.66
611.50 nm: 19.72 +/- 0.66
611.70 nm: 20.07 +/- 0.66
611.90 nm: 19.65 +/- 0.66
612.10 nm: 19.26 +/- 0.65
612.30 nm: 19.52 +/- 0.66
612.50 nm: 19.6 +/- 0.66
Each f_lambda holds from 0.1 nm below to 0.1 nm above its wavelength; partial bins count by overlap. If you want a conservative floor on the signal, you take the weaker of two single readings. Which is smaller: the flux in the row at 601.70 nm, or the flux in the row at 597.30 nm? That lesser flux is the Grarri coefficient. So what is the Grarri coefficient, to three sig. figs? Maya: 19.0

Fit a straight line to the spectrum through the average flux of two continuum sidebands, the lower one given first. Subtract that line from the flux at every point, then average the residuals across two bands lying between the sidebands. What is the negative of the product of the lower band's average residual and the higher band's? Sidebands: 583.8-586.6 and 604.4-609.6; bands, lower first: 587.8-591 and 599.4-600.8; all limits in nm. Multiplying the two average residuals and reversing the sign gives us -1.5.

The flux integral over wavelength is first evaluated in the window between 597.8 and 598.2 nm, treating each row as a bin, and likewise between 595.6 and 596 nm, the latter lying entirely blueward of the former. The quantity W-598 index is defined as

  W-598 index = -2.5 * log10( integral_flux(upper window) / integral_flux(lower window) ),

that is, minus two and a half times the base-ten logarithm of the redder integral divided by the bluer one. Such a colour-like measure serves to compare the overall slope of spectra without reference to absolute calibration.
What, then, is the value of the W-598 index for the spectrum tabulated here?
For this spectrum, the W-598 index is -0.05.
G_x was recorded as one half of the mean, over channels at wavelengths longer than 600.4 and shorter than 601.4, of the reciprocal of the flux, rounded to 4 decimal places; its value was 0.0255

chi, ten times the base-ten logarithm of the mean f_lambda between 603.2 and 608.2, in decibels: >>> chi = 13.1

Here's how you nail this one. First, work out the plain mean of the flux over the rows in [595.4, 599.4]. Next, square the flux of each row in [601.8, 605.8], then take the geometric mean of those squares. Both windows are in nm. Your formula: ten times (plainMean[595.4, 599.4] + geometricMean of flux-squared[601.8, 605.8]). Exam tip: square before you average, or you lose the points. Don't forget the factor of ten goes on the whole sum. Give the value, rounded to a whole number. 4185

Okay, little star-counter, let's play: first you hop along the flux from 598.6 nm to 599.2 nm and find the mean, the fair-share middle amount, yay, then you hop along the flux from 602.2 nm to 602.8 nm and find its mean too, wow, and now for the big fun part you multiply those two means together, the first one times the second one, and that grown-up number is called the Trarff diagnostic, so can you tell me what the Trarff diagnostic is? 386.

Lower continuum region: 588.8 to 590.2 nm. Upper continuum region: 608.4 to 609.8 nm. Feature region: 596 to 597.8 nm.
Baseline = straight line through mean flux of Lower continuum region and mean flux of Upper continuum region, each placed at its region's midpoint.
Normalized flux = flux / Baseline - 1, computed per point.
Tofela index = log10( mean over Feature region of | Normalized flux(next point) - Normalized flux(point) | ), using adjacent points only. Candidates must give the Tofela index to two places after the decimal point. -1.37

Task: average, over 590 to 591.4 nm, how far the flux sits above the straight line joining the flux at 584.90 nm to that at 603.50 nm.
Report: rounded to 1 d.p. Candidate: -1.3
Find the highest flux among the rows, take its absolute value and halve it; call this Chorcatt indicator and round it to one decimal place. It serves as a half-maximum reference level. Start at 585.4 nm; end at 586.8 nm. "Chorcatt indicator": 10.1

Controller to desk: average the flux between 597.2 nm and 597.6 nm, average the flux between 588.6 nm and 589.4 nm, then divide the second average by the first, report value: 0.85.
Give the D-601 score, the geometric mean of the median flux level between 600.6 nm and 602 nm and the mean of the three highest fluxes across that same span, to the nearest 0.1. 19.8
